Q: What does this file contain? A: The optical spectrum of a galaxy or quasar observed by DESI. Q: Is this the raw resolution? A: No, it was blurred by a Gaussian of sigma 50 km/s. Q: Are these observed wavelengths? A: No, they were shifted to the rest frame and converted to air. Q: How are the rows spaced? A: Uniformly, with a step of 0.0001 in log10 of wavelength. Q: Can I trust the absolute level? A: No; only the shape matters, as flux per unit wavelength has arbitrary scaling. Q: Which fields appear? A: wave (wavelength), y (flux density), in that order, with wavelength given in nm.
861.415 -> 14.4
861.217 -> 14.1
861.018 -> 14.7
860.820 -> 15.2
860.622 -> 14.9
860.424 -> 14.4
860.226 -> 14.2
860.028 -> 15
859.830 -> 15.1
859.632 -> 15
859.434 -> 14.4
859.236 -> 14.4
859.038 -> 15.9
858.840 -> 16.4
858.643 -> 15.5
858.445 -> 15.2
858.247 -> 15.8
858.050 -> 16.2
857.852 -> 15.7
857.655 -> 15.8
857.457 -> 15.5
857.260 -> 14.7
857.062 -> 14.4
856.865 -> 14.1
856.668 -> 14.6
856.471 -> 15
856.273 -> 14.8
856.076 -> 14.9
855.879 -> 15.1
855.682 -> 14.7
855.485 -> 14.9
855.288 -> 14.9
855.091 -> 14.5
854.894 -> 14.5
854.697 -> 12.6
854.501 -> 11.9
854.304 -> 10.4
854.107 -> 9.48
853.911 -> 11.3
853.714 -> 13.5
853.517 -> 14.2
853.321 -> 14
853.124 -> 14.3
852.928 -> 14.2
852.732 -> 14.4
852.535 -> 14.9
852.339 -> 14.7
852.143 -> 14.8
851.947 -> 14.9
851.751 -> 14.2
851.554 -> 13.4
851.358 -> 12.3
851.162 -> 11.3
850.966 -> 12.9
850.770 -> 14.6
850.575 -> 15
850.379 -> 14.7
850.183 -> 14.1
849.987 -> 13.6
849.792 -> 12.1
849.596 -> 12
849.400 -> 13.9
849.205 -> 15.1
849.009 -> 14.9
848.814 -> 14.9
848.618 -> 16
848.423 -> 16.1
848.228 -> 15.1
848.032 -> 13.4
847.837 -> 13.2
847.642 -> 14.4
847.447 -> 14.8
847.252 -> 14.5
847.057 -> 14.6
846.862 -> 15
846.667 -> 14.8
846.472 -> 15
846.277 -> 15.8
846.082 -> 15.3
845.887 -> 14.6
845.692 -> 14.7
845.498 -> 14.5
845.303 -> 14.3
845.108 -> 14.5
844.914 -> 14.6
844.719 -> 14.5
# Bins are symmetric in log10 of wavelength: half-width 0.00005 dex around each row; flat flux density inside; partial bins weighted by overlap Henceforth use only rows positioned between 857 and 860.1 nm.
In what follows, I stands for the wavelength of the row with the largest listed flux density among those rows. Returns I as 858.840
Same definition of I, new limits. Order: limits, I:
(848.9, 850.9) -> 849.205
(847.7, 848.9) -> 848.423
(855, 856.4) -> 855.879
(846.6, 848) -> 846.862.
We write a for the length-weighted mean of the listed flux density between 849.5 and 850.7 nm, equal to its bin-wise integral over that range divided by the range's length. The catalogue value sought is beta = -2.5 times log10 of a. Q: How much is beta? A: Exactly -2.84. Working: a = 13.6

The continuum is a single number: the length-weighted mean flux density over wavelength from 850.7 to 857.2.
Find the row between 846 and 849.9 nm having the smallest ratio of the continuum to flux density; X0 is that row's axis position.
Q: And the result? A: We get 848.423 nm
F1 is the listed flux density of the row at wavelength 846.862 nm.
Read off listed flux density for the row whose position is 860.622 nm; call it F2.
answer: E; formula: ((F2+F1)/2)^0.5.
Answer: 3.87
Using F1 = 15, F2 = 14.9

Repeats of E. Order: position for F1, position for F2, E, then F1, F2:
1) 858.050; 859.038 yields 4.01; 16.2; 15.9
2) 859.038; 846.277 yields 3.98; 15.9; 15.8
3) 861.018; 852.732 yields 3.81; 14.7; 14.4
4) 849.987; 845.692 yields 3.76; 13.6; 14.7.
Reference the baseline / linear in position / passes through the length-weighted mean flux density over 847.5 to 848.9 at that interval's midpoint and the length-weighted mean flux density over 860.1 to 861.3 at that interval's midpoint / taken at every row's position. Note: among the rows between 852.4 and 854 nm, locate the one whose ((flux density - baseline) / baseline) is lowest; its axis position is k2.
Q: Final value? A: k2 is 853.911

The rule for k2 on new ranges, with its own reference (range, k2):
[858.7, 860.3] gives 860.226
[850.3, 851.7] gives 851.162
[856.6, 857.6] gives 856.865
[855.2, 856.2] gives 855.682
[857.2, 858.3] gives 857.260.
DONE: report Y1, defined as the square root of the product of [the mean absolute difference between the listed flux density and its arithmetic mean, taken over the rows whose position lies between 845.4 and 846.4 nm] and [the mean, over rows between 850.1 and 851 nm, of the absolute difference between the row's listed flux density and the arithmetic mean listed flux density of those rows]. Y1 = 0.53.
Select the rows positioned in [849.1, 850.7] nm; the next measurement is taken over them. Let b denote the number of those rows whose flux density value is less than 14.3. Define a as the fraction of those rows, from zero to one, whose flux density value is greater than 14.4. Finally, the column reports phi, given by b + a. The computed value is 5.4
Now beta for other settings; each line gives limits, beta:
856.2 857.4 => -2.91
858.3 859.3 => -2.98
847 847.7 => -2.91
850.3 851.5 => -2.82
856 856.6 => -2.93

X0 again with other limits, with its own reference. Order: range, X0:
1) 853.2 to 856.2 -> 855.879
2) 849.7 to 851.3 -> 850.575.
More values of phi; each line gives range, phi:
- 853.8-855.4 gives 5.4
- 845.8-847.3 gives 1.0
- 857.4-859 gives 1.0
